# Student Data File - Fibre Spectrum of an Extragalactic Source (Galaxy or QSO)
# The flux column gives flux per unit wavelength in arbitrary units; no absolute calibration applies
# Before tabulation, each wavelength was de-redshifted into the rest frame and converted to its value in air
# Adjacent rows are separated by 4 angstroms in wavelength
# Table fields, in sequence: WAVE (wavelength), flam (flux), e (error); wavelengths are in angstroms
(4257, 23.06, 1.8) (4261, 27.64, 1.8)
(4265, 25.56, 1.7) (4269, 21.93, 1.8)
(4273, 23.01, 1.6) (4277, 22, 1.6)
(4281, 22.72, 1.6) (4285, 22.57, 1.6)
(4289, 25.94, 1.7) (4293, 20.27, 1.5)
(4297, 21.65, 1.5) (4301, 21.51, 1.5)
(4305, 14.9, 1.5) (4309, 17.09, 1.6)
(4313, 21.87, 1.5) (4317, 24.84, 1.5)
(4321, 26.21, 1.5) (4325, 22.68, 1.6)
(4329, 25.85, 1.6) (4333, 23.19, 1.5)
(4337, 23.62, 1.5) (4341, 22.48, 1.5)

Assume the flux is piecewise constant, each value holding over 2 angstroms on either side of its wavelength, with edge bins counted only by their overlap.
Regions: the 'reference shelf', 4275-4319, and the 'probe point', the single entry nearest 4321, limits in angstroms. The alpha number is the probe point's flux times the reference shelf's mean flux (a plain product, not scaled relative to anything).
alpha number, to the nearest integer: 561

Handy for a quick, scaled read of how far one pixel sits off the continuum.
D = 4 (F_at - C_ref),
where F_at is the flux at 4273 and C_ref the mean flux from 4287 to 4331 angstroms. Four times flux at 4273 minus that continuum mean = 3.7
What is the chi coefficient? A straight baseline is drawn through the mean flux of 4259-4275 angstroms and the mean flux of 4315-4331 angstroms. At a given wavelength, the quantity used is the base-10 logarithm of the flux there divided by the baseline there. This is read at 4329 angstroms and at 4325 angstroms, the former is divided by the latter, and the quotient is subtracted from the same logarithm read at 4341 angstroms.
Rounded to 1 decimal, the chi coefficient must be 0.3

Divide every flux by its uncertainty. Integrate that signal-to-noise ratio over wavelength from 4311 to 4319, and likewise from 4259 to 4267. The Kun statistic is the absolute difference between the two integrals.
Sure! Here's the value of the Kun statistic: 3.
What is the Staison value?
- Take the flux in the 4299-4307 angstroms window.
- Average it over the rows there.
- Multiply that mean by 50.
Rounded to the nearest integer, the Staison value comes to 910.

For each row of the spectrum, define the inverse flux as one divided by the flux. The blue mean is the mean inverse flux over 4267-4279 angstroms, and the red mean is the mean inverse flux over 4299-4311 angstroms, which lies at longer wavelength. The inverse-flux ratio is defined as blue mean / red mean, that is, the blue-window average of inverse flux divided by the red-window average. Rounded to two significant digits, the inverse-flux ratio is 0.78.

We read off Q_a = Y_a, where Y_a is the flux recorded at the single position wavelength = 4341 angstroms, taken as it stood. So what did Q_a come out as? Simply 22.48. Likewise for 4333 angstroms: 23.19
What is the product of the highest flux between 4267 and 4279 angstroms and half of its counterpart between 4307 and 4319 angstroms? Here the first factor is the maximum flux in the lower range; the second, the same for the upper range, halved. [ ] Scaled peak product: 286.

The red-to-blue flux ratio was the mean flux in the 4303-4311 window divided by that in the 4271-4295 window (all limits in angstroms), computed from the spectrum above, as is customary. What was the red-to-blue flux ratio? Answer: 0.70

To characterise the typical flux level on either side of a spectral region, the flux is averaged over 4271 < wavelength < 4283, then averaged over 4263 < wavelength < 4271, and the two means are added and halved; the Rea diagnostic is 23.2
